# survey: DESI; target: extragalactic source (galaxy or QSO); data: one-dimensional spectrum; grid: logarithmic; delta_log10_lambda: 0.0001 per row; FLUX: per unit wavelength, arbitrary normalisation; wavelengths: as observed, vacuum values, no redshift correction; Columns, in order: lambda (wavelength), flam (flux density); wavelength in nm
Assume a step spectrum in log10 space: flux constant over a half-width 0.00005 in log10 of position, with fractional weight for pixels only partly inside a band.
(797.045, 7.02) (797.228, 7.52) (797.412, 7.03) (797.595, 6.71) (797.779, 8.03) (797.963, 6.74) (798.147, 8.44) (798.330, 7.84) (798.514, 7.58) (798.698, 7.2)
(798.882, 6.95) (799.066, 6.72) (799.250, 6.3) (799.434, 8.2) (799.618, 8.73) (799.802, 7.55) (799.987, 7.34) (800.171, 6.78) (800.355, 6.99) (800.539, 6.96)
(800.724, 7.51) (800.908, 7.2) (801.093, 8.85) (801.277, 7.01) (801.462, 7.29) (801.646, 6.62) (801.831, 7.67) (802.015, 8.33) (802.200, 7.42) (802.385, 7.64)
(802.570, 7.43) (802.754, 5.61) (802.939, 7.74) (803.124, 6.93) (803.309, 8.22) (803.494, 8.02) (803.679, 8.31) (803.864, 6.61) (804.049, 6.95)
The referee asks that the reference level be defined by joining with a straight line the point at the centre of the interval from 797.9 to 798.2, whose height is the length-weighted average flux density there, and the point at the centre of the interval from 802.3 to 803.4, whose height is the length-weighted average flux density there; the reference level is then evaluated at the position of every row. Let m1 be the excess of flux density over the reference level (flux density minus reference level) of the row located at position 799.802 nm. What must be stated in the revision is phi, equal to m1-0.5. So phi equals -0.4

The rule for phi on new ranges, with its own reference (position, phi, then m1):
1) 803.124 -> -0.8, -0.3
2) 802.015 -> 0.5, 1.0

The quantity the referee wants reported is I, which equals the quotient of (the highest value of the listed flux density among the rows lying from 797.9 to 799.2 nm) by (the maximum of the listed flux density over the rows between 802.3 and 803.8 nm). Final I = 1.02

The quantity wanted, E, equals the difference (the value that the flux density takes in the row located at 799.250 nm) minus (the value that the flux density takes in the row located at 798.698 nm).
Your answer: -0.9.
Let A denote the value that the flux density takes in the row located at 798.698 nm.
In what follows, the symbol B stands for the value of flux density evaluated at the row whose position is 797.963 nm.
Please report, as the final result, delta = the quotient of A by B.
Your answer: 1.07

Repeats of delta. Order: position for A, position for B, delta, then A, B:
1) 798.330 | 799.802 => 1.04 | 7.84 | 7.55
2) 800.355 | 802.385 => 0.91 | 6.99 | 7.64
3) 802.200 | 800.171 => 1.09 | 7.42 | 6.78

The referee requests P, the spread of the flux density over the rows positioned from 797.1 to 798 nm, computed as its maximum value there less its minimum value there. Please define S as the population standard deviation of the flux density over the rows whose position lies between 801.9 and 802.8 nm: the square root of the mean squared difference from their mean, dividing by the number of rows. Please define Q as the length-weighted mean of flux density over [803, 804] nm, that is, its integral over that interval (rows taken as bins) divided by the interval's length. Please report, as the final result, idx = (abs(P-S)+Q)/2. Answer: 4.01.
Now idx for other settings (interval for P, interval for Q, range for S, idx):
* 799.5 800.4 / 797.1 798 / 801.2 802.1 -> 4.30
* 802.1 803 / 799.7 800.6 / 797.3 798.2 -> 4.28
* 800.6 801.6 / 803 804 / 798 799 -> 4.46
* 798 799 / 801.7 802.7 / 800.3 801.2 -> 4.18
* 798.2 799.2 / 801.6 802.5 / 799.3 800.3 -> 4.01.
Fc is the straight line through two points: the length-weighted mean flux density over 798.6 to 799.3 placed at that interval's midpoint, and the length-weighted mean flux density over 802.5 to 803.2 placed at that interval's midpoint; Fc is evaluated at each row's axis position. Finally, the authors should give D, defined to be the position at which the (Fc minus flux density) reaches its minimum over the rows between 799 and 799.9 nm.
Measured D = 799.618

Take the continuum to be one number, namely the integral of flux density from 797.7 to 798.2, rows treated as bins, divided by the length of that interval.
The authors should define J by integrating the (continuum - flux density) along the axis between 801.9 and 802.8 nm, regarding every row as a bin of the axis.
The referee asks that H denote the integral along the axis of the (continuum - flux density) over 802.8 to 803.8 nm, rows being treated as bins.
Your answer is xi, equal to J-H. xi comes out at 0.29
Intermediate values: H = 0.0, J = 0.26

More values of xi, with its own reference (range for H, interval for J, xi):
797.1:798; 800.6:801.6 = -0.24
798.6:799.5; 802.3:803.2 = -0.02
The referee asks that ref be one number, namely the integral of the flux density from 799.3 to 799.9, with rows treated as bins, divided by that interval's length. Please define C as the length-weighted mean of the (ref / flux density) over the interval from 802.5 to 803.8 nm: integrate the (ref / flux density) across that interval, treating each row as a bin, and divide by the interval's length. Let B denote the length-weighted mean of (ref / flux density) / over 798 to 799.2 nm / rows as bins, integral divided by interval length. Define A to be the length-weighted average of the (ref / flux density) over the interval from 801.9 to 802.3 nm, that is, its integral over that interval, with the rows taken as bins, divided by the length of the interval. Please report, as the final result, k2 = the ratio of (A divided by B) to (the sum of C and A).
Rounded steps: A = 1.02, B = 1.09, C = 1.09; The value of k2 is 0.442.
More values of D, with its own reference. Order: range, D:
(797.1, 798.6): 798.147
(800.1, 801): 800.724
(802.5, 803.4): 803.309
